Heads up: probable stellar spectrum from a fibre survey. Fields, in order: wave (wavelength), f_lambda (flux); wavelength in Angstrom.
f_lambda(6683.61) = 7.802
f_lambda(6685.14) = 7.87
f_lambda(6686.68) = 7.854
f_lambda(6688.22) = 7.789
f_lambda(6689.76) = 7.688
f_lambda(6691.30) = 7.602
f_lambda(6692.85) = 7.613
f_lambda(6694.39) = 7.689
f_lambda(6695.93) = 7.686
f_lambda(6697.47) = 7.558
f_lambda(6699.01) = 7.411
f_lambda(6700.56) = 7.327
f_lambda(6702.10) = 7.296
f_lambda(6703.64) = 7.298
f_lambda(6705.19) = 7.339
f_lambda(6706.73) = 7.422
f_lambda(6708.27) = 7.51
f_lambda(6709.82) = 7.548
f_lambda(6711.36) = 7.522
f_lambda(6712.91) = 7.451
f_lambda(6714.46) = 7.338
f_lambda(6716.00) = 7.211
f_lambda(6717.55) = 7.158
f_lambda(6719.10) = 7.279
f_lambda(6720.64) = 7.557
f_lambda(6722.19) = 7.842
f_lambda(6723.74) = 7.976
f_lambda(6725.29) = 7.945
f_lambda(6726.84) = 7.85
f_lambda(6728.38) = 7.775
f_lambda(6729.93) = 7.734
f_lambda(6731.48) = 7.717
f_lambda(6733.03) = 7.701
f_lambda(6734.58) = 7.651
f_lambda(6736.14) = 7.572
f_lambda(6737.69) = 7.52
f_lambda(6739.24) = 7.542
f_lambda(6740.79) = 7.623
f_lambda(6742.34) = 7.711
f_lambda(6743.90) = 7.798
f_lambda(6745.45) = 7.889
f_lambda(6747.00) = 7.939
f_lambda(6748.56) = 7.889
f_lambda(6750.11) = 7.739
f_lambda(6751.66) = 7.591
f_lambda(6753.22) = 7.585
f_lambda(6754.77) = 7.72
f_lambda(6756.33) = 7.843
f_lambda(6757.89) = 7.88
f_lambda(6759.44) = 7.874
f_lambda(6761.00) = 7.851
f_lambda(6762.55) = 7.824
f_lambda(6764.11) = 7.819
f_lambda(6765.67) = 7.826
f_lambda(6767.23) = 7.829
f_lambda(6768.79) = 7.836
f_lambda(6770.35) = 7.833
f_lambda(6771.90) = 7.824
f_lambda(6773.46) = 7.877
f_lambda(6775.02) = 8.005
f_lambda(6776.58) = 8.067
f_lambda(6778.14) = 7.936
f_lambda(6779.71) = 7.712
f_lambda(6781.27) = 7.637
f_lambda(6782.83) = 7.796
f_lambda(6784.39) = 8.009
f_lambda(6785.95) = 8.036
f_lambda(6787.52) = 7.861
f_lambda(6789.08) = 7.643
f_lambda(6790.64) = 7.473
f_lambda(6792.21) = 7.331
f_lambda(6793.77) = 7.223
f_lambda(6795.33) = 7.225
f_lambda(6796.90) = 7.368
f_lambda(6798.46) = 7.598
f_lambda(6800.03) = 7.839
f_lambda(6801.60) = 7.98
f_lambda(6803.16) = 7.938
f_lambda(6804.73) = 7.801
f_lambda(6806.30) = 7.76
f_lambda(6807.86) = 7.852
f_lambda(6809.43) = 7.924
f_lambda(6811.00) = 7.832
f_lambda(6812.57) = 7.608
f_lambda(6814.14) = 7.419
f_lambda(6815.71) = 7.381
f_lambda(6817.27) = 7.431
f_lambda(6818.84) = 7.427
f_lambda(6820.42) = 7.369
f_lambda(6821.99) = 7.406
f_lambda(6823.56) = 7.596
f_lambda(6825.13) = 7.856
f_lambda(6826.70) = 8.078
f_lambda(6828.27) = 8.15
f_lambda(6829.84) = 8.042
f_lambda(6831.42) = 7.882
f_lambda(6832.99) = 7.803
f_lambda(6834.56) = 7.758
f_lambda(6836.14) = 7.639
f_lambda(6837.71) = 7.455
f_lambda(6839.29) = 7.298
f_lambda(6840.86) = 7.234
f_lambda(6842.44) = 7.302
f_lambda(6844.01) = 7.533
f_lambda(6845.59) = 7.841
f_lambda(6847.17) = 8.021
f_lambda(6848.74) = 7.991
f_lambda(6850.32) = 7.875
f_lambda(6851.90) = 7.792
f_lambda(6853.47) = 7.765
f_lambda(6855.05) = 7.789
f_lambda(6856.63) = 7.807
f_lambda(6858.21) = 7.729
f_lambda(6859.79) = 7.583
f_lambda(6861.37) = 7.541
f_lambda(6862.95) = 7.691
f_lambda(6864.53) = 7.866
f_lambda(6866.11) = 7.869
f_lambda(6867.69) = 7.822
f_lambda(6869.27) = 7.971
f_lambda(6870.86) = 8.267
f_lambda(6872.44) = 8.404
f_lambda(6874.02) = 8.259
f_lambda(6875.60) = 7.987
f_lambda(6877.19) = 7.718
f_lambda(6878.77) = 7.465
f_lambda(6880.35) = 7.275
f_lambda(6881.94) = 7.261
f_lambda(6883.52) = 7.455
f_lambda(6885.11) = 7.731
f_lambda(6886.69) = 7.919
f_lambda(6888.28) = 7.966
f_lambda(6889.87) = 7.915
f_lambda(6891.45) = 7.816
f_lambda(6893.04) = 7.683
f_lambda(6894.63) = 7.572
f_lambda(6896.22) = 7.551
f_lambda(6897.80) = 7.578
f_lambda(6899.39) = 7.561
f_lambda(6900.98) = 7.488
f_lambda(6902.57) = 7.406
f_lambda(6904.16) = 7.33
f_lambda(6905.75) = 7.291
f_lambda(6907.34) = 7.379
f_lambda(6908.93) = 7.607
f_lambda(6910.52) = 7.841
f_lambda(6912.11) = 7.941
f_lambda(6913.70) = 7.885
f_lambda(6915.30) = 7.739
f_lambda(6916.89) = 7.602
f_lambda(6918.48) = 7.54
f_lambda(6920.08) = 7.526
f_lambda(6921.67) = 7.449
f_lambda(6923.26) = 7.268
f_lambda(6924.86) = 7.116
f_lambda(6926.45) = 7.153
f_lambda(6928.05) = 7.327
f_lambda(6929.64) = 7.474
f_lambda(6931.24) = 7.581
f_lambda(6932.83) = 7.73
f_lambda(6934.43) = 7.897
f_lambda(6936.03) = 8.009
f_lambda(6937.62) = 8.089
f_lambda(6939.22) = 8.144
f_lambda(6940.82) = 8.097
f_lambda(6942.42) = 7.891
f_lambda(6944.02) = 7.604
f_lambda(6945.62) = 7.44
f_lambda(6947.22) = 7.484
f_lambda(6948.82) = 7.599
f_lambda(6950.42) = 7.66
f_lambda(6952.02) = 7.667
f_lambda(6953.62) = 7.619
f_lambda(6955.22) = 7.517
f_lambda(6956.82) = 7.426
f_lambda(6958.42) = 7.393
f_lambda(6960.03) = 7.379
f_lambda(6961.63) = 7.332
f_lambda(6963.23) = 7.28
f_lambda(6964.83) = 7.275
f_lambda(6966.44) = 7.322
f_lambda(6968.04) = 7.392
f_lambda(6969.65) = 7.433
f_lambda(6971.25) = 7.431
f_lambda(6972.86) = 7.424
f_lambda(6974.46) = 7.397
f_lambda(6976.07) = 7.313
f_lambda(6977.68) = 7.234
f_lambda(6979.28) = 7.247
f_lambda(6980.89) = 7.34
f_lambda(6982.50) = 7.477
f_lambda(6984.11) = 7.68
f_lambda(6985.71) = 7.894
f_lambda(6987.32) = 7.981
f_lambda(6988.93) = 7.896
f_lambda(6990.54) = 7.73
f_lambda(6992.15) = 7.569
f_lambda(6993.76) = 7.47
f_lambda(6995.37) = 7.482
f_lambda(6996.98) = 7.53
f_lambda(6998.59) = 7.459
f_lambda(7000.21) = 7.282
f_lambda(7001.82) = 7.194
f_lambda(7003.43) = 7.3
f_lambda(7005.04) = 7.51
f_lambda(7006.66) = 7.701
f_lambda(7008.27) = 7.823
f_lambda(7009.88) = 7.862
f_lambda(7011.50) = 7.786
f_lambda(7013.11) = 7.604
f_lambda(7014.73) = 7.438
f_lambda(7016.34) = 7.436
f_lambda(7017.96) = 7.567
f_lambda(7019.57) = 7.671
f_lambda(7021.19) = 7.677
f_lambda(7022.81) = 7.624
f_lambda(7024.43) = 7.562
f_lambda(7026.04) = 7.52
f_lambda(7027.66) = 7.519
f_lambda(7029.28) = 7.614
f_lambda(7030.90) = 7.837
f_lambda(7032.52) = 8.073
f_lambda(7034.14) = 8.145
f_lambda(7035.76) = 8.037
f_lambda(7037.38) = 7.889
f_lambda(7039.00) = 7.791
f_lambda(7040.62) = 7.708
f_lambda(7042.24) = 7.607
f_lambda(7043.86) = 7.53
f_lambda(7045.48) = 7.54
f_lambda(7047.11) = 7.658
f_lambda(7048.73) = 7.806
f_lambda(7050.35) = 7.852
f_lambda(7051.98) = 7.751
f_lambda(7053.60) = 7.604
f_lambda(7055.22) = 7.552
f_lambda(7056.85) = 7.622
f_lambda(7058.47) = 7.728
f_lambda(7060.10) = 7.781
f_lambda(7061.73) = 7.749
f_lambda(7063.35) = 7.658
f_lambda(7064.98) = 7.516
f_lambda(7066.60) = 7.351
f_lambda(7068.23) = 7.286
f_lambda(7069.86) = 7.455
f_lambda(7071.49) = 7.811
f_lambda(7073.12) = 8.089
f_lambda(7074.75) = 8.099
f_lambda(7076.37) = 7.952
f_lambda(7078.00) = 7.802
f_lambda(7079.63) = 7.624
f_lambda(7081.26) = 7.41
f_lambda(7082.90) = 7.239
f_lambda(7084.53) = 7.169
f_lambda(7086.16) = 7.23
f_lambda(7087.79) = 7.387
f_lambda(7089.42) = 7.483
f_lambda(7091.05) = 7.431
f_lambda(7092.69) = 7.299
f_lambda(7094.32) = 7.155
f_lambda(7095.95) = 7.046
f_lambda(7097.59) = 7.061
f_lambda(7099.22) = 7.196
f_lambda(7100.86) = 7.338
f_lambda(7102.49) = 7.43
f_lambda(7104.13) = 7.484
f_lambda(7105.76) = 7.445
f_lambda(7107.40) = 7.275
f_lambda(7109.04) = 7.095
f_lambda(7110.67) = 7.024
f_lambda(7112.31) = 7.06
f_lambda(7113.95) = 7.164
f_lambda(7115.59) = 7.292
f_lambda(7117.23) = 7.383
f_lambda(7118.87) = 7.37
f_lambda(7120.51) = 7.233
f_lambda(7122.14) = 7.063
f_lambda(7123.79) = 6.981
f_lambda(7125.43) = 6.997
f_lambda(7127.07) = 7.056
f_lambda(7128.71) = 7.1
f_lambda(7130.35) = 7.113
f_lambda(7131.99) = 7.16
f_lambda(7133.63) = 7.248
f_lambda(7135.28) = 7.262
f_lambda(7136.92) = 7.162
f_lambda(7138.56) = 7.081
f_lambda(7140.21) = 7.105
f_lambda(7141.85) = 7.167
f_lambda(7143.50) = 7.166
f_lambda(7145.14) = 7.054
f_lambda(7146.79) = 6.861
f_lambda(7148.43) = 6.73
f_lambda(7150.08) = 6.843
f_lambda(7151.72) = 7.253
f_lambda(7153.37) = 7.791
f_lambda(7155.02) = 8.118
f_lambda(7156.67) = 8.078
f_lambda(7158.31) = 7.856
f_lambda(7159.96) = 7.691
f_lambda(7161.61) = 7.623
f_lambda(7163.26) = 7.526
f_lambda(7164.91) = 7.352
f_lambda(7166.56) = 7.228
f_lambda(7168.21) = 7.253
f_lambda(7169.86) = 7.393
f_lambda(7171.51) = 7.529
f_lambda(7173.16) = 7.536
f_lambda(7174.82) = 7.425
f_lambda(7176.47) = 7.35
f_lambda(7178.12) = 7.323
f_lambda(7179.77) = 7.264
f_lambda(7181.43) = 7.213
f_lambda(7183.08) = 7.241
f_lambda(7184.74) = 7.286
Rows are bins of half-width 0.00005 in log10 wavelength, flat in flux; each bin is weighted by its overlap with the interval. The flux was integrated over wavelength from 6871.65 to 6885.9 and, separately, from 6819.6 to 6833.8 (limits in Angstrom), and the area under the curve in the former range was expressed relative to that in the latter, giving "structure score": 1.00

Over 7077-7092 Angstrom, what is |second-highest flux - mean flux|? 0.20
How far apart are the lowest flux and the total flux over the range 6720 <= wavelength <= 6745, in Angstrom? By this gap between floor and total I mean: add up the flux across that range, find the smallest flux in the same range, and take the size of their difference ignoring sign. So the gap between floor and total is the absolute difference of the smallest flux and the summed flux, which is 116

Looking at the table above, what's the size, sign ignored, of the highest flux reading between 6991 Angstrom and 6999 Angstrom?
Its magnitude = 7.6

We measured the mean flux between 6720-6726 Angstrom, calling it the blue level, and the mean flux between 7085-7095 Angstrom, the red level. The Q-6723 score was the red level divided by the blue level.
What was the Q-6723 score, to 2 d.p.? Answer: 0.94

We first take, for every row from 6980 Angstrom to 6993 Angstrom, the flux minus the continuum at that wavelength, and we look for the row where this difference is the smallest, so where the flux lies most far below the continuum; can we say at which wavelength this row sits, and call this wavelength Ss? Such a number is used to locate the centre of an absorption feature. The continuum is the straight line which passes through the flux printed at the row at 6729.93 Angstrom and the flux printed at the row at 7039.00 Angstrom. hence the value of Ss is 6980.89 Angstrom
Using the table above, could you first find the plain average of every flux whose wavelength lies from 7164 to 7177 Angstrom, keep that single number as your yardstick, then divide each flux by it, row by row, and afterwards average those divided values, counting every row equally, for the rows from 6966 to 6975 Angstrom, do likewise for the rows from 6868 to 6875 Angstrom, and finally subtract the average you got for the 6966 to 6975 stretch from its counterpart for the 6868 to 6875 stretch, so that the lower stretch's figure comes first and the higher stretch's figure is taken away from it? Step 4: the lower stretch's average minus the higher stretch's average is 0.11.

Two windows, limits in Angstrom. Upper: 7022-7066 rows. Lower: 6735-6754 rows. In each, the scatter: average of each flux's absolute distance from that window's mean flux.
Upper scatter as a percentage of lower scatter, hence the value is 109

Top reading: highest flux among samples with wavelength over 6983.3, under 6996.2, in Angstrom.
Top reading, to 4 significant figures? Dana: 7.981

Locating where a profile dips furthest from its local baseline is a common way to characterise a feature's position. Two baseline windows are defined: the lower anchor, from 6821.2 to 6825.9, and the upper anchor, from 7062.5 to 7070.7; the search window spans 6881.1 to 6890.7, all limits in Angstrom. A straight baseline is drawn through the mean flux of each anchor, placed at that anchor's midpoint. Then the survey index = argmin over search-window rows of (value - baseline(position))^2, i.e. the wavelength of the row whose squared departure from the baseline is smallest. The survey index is 6883.52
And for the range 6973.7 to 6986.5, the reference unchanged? 6982.50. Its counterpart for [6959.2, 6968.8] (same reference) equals 6968.04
